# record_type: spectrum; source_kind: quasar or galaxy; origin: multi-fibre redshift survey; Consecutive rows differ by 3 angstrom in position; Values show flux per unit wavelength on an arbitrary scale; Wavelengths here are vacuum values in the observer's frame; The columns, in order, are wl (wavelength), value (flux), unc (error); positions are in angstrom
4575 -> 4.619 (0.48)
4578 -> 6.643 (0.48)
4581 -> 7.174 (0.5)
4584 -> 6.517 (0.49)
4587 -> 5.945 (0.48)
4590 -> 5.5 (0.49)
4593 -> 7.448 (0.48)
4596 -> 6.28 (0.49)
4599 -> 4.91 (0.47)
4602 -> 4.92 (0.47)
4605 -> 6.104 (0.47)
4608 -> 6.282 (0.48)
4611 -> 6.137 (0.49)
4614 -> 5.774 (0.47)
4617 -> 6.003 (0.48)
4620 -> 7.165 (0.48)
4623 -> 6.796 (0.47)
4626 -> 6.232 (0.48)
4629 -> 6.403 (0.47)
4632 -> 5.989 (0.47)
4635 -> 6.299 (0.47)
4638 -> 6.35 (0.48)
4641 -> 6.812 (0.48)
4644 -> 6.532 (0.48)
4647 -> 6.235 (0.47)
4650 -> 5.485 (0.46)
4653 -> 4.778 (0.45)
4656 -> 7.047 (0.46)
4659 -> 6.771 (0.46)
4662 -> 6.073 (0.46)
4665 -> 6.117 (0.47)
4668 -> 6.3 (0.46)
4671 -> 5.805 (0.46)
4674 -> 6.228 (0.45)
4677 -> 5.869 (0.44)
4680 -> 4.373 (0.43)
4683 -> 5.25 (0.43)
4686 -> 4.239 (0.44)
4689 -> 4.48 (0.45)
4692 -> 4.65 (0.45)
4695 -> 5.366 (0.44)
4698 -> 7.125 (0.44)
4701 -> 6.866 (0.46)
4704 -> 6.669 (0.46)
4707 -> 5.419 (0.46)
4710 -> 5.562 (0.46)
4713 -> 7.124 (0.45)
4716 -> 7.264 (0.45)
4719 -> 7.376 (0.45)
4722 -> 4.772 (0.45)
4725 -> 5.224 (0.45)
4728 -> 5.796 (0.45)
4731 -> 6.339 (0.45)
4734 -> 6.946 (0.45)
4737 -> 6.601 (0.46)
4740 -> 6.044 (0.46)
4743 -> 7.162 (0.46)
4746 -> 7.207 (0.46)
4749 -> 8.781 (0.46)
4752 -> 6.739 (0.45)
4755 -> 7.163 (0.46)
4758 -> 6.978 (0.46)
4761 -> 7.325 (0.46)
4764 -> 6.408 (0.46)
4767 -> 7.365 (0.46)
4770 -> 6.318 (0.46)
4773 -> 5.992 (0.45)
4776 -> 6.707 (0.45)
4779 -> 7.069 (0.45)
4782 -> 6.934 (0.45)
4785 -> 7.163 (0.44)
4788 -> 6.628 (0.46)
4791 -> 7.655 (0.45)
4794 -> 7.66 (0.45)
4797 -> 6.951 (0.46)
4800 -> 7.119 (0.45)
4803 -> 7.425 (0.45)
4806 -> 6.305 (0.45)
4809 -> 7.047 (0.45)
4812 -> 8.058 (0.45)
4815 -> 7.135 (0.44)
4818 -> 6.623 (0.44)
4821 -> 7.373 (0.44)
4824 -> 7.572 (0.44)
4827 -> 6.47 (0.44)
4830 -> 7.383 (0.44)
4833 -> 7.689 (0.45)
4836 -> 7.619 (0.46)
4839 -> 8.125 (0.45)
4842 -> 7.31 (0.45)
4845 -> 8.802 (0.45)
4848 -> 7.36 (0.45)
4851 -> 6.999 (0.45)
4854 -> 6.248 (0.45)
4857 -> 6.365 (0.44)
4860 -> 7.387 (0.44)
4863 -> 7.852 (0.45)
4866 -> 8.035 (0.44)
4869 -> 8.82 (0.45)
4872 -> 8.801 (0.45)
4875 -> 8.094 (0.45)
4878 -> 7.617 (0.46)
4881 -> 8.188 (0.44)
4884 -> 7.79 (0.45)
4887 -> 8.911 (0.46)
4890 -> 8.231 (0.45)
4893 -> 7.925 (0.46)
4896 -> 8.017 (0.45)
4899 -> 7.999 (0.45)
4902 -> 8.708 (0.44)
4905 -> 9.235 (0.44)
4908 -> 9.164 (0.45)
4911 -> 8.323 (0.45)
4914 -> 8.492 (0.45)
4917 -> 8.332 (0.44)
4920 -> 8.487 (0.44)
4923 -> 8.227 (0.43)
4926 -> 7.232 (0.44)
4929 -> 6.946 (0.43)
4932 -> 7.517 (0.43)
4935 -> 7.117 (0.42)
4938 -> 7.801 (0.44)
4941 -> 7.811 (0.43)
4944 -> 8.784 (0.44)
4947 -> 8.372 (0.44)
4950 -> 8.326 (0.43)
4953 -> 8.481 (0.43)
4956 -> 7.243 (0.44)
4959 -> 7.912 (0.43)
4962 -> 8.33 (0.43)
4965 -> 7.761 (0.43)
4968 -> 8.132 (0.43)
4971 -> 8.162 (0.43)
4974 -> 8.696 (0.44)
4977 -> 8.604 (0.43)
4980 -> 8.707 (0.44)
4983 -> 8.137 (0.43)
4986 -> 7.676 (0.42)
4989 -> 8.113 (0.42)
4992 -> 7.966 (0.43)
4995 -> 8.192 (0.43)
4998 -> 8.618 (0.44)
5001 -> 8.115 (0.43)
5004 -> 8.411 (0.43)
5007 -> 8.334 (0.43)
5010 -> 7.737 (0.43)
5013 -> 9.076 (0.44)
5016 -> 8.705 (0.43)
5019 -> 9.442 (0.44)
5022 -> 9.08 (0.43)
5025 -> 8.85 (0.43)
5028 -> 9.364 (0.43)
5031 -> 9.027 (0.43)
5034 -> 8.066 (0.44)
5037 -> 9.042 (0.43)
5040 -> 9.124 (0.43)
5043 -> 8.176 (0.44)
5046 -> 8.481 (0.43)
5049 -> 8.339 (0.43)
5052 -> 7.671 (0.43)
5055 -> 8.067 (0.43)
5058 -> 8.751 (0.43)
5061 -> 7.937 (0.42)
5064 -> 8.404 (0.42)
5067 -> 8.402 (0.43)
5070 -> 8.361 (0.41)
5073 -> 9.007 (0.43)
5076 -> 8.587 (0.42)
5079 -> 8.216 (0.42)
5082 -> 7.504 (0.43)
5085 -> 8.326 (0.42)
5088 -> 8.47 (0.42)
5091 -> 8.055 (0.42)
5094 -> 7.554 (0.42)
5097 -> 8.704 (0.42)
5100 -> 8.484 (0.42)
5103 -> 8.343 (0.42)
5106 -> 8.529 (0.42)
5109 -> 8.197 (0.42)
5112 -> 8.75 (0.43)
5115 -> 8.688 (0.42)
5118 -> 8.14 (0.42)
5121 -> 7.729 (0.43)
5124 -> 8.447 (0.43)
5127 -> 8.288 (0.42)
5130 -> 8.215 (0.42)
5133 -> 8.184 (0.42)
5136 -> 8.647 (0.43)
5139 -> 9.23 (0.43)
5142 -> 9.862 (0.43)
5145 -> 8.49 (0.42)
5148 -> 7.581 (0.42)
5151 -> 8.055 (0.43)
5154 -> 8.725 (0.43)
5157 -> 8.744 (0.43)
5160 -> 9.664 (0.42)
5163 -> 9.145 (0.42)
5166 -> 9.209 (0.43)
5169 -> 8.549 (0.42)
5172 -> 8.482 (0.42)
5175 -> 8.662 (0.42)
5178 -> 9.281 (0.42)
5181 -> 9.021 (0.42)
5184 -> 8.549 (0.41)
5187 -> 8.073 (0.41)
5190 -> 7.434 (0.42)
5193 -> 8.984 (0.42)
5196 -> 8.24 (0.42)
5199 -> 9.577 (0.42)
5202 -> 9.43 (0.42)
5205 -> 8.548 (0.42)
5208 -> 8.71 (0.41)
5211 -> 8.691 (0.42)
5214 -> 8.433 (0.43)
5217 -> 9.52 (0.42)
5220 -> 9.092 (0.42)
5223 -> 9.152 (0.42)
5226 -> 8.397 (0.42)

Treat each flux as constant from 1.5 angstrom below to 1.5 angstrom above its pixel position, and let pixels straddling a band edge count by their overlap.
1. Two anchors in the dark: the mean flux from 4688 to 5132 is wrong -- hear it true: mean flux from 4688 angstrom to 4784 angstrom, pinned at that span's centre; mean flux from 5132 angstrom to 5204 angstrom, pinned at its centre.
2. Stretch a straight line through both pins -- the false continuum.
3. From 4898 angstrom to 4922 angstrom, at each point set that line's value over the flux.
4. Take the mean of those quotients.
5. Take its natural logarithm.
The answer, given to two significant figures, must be -0.15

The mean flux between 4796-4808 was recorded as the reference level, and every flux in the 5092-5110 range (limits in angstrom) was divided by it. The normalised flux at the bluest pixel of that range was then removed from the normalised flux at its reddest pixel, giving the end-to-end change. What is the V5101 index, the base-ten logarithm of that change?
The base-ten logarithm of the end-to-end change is -1.0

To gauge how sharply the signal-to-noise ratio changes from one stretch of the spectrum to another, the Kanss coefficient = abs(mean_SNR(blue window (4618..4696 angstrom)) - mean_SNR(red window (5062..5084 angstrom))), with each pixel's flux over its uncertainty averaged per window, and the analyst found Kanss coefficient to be 7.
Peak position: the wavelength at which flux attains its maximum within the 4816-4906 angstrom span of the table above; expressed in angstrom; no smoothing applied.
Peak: 4905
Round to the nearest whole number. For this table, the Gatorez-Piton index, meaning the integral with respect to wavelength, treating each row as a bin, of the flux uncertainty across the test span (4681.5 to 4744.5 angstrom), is 28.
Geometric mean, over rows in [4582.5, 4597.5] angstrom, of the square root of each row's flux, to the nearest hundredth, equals 2.51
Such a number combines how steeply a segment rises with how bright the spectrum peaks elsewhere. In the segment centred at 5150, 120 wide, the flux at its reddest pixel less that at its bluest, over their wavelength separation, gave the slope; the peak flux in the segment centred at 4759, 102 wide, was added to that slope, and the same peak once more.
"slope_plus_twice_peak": 17.6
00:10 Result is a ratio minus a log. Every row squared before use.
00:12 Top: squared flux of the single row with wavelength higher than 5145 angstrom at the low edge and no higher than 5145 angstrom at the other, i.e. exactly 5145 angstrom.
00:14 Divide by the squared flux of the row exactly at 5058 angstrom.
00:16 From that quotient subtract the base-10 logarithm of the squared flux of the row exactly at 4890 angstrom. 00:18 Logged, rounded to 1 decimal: -0.9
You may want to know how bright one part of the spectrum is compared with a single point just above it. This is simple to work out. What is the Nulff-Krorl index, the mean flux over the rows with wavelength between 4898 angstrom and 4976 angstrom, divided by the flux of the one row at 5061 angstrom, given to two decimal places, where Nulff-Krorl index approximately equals 1.03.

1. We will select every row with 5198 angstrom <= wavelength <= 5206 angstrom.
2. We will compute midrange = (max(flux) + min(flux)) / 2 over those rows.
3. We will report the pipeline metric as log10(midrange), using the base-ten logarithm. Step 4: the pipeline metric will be 0.96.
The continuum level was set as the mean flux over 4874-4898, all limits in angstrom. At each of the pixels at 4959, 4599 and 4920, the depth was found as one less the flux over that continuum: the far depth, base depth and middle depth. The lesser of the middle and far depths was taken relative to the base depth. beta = -0.12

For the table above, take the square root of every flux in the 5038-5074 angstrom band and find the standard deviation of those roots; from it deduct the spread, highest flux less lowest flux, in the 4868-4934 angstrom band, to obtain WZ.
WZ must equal -2.2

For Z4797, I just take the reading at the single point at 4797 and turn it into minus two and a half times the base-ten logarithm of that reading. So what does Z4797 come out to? -2.1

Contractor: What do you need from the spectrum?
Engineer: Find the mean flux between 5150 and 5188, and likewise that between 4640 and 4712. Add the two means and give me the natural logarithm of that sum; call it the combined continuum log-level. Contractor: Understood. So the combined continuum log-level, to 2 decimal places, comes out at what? 2.68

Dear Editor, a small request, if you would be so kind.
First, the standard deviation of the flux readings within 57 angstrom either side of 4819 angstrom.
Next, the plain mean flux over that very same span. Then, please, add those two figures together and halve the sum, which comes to 4.00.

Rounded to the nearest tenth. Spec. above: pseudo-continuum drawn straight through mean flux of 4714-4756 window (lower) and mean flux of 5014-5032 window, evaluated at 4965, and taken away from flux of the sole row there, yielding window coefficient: -0.8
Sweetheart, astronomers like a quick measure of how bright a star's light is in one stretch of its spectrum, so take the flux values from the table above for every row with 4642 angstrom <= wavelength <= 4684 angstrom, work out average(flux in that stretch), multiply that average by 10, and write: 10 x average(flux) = 59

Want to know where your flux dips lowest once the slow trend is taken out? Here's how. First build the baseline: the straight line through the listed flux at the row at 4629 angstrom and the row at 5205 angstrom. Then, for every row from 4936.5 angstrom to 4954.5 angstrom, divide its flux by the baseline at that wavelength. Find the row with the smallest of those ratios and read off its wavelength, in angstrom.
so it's 4941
